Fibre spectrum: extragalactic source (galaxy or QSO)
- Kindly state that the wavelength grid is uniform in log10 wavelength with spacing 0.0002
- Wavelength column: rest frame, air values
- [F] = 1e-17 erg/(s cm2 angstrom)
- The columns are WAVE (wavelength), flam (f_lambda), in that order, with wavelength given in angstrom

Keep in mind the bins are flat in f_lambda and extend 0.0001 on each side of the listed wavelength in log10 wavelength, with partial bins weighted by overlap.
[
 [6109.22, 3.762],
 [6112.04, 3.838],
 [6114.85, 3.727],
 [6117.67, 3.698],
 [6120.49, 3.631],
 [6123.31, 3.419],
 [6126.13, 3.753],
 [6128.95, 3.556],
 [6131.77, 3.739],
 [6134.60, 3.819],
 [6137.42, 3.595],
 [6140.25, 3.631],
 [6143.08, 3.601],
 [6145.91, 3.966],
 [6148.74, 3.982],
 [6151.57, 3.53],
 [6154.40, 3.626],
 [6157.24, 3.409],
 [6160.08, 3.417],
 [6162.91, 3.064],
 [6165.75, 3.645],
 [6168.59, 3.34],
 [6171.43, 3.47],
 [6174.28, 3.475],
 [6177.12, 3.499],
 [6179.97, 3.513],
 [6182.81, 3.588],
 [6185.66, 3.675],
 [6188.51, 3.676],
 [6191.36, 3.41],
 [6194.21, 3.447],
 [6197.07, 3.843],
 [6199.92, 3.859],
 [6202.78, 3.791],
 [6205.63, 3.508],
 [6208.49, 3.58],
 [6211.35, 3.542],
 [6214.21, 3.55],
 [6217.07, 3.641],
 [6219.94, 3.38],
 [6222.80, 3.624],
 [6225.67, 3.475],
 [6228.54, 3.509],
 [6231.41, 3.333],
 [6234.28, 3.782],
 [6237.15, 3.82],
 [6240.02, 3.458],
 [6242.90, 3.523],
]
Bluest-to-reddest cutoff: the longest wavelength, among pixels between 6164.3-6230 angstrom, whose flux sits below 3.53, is 6228.54 angstrom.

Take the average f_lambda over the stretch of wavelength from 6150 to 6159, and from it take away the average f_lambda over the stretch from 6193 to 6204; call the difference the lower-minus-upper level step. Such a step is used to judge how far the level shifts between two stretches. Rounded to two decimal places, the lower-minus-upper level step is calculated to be -0.21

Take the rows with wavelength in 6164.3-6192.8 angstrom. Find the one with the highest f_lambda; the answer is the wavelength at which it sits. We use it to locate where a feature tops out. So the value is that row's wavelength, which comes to 6188.51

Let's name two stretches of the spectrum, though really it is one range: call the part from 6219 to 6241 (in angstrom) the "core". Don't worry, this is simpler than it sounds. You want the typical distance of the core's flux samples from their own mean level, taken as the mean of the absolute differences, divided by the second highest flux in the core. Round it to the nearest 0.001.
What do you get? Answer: 0.039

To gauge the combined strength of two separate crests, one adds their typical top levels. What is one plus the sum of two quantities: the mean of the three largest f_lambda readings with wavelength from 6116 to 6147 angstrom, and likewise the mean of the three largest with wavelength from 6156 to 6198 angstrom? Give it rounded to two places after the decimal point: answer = 8.58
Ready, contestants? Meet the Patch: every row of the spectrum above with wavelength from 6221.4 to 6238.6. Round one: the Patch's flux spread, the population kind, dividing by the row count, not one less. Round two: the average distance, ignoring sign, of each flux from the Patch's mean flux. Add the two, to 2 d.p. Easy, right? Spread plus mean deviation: 0.32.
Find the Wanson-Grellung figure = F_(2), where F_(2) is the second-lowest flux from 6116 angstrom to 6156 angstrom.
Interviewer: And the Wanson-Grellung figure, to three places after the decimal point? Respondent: 3.530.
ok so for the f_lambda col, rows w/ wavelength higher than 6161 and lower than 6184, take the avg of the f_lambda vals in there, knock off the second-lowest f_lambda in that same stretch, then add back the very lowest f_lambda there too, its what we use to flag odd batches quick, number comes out 3.17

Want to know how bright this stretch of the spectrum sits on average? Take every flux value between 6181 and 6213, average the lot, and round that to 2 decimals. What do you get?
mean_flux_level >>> 3.63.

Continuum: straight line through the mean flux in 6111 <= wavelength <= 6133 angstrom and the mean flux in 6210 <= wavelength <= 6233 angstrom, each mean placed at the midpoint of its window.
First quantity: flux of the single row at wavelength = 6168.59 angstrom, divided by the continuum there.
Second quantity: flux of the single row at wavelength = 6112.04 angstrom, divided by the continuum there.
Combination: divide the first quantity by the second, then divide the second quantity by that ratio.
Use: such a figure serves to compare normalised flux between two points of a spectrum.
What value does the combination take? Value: 1.17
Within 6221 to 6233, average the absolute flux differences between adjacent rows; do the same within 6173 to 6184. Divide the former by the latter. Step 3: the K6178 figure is 3.2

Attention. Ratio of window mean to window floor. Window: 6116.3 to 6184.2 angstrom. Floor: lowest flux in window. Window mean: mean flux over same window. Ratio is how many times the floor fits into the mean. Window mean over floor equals 1.17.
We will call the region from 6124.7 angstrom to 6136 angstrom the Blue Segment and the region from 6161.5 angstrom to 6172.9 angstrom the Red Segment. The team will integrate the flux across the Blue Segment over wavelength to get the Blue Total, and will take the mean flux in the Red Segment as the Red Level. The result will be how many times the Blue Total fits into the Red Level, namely 0.0805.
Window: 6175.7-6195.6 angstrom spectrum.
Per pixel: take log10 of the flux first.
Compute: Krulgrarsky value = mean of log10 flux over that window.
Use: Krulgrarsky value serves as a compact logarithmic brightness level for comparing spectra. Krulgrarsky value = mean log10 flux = 0.549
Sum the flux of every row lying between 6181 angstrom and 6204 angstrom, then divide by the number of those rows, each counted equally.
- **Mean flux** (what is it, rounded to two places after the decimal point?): 3.66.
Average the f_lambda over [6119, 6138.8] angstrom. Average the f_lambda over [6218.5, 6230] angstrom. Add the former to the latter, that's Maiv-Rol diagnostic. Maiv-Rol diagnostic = 7.14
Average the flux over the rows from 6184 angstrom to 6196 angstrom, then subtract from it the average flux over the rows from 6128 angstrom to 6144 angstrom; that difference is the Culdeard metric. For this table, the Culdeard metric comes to -0.10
